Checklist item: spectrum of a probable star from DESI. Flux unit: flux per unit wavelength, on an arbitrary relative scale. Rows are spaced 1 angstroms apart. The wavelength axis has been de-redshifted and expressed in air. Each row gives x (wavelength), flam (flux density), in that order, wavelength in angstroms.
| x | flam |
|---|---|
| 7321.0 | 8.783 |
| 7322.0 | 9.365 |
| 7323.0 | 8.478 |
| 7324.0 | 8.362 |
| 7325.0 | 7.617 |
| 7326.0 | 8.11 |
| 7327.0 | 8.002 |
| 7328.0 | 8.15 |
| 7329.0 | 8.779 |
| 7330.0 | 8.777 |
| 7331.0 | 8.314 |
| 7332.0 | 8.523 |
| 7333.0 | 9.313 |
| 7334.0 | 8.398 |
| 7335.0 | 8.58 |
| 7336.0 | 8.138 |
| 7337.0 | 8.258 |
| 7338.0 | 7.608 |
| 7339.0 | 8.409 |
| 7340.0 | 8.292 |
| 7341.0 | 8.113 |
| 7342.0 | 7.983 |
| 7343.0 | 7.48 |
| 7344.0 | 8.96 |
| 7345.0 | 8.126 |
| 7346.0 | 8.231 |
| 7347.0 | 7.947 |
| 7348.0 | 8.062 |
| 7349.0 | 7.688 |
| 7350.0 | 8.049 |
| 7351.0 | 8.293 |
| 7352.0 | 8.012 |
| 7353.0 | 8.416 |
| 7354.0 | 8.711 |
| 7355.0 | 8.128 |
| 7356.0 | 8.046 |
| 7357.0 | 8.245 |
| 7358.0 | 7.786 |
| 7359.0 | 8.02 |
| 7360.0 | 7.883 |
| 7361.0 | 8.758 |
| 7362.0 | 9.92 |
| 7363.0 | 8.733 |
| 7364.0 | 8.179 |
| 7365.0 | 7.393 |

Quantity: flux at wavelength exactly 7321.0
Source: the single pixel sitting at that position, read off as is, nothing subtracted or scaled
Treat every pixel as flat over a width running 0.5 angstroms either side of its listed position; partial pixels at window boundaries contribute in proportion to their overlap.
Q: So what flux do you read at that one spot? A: 8.783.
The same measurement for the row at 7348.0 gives 8.062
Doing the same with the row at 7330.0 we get 8.777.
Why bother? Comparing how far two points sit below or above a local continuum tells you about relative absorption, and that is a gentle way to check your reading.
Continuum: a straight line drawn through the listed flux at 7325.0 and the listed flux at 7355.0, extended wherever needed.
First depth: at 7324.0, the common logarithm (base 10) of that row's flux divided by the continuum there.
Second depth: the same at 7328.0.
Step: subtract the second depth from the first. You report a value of 0.015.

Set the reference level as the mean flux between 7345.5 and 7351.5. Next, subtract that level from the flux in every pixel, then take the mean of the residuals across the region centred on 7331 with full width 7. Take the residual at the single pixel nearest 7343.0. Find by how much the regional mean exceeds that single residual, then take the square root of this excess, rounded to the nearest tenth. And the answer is 1.1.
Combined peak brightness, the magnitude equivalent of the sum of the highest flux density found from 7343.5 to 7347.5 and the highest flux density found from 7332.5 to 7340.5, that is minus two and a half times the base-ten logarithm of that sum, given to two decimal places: -3.15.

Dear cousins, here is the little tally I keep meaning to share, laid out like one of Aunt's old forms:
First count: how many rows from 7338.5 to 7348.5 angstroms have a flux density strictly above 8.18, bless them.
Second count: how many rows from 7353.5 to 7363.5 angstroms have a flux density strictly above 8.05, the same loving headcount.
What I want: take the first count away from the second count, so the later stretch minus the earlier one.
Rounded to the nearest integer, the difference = 2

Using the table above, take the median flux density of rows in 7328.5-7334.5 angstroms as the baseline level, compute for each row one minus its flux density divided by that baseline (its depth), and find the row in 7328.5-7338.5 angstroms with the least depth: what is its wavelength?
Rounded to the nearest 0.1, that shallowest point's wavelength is 7333.0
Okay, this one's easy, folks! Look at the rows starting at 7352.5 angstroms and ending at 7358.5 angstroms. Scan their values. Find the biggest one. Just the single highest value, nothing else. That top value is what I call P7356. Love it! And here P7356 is 8.711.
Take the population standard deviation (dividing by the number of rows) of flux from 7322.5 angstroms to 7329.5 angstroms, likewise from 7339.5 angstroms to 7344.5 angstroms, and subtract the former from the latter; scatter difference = 0.14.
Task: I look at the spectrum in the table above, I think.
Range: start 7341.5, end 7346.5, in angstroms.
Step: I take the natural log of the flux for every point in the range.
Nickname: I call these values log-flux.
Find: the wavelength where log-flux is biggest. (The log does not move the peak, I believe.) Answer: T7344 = 7344.0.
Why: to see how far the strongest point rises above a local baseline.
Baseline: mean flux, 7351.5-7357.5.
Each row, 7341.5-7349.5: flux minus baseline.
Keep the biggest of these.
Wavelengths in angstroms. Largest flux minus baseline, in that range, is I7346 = 0.7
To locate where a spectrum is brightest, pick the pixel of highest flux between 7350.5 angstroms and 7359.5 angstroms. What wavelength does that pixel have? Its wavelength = 7354.0 angstroms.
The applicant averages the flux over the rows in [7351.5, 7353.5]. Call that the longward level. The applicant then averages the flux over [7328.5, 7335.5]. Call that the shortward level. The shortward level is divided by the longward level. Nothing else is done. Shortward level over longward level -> 1.06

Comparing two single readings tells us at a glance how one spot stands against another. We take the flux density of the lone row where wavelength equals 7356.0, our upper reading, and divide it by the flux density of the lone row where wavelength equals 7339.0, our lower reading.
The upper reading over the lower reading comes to 0.96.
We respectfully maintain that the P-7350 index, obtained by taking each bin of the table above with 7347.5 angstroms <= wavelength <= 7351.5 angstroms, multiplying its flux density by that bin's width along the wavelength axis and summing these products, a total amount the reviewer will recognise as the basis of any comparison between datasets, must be 32.1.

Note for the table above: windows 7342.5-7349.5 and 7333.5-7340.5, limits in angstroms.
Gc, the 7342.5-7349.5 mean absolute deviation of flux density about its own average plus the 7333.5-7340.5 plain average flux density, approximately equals 8.56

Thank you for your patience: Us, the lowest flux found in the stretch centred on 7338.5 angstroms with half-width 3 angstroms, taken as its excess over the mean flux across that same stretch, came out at -0.53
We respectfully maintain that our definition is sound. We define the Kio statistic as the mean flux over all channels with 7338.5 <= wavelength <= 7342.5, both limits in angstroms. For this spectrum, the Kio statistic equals 8.20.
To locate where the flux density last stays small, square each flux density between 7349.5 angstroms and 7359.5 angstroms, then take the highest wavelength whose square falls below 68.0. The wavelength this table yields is 7359.0 angstroms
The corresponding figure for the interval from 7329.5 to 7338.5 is 7338.0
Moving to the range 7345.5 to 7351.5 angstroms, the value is 7350.0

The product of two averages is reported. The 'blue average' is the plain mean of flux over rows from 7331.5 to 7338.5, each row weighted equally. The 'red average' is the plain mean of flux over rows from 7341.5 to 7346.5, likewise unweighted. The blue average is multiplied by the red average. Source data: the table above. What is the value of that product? 69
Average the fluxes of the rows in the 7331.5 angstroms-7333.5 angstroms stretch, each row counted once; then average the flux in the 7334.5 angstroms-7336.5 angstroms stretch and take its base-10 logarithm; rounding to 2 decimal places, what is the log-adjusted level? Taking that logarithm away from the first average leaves 8.00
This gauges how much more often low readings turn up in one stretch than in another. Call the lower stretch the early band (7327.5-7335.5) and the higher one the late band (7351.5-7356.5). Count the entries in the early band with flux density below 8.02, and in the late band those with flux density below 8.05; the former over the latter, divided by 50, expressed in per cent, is 0.0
